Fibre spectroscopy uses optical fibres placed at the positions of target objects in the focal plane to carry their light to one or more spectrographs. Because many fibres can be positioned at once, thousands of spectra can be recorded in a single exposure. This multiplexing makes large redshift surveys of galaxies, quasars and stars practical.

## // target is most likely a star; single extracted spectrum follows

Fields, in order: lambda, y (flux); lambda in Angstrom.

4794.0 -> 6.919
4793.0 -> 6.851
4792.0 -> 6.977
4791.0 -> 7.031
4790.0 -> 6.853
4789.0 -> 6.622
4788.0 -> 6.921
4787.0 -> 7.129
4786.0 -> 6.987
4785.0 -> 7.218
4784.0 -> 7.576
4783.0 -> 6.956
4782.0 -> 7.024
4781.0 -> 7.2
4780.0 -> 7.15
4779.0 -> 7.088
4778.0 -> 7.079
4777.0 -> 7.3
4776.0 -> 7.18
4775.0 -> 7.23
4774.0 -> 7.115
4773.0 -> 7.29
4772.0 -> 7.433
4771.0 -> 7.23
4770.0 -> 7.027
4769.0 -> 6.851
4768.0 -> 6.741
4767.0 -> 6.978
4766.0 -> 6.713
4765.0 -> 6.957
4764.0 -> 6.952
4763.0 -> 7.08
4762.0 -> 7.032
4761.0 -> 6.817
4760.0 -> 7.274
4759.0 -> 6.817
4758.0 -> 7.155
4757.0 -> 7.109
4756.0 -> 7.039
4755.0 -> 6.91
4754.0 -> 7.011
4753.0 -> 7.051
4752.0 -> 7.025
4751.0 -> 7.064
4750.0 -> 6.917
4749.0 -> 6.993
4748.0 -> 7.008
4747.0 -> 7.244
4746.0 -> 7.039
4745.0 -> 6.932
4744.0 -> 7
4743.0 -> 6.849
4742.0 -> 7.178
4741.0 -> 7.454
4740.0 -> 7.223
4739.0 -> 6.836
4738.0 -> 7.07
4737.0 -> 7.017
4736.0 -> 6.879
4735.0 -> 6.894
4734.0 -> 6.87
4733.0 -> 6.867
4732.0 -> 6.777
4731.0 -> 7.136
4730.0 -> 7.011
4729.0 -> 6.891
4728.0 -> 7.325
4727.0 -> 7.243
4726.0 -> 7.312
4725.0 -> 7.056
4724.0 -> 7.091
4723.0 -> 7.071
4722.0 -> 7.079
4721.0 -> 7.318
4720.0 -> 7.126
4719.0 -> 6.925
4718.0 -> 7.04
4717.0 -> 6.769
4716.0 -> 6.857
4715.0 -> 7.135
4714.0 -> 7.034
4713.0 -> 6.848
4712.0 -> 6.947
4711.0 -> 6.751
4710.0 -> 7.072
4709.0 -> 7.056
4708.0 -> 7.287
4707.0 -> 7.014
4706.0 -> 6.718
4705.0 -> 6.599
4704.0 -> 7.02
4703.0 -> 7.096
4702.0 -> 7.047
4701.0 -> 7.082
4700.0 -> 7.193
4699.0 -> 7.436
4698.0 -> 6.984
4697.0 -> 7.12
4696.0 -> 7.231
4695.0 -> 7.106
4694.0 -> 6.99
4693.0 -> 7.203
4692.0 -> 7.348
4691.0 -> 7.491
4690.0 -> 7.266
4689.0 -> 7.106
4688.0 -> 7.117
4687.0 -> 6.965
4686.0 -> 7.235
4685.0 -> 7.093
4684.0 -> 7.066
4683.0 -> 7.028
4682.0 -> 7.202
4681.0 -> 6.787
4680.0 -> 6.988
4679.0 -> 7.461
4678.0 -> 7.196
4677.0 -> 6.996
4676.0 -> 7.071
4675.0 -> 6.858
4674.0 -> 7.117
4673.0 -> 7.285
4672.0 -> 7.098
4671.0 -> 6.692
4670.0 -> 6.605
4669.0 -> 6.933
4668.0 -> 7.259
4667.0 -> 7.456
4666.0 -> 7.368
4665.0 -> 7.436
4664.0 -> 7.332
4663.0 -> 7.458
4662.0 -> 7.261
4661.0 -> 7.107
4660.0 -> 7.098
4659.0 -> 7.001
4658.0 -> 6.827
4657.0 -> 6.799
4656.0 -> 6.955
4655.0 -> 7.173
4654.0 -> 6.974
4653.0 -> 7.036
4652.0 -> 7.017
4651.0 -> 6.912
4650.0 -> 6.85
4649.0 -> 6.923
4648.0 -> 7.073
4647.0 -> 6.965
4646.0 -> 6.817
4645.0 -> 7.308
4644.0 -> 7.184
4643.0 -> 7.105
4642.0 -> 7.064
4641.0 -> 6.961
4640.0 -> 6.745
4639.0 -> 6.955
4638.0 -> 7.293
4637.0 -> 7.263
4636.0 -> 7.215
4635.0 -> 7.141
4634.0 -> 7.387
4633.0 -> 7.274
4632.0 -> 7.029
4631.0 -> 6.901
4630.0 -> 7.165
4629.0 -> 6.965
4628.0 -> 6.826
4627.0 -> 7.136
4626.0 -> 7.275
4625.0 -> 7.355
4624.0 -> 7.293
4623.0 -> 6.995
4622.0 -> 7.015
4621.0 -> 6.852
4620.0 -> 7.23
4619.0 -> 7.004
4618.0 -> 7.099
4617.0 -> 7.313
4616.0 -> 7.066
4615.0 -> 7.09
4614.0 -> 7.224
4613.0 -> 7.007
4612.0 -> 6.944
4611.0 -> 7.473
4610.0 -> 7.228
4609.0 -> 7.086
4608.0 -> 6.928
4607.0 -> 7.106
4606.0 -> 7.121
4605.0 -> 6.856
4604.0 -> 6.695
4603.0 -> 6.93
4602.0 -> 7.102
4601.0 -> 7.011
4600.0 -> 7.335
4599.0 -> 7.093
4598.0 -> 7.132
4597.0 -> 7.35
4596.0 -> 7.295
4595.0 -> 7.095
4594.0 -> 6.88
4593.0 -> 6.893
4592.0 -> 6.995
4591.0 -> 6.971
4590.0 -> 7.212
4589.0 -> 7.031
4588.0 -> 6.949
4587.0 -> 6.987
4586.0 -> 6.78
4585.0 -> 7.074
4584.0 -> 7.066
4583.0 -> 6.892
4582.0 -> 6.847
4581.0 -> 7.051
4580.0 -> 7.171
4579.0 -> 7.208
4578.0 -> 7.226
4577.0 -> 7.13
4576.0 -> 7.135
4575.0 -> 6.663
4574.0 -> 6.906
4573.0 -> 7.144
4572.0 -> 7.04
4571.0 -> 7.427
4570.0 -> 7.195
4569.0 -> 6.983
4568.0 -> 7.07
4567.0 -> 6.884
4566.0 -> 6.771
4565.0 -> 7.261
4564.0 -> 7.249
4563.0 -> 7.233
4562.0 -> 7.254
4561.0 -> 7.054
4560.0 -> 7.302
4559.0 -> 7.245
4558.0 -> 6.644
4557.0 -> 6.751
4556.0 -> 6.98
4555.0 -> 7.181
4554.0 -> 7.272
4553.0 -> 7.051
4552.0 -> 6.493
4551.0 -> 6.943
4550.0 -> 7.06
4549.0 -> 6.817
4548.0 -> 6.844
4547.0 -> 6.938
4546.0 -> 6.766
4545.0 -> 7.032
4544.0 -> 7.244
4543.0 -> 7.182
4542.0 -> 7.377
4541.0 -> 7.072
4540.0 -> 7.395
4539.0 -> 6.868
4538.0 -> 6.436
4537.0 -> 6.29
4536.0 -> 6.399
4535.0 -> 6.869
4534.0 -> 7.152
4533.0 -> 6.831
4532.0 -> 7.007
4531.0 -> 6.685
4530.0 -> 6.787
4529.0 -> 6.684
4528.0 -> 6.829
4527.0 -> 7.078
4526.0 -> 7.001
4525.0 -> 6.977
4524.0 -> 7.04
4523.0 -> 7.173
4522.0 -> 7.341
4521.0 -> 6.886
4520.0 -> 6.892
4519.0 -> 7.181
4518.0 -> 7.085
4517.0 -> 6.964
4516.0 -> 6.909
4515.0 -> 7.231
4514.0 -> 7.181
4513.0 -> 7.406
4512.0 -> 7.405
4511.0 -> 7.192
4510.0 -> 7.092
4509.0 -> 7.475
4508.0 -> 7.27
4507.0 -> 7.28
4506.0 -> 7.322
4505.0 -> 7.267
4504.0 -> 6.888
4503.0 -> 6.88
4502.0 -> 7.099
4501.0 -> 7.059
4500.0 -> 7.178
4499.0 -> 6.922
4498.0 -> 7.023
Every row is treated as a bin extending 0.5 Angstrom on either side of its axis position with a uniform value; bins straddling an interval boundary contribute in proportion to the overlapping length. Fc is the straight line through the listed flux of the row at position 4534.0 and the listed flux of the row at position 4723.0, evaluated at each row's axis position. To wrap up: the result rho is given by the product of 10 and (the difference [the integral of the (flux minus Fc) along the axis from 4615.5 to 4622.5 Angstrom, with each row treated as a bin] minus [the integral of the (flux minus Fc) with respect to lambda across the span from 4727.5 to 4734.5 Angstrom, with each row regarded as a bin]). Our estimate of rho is 4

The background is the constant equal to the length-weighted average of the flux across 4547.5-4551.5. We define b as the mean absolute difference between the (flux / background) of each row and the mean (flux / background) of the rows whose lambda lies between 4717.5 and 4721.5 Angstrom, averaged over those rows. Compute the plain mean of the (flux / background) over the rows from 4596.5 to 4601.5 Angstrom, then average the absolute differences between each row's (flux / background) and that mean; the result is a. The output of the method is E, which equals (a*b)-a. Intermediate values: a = 0.018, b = 0.017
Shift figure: -0.018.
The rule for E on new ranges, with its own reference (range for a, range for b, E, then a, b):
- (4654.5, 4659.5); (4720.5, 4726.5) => -0.016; 0.016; 0.015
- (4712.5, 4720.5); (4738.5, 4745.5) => -0.016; 0.017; 0.027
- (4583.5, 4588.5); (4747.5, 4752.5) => -0.012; 0.012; 0.005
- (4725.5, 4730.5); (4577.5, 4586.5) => -0.023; 0.024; 0.019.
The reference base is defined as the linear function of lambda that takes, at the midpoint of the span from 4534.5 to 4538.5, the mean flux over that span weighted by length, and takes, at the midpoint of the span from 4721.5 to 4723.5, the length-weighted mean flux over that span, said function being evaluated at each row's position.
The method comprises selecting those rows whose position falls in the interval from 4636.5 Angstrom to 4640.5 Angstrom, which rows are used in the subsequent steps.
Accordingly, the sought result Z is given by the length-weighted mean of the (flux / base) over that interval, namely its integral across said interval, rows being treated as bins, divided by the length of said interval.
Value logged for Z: 1.04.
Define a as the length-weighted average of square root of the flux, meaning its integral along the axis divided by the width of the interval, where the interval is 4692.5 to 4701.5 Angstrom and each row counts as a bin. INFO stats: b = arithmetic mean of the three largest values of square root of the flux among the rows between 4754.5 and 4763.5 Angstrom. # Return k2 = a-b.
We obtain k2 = -0.01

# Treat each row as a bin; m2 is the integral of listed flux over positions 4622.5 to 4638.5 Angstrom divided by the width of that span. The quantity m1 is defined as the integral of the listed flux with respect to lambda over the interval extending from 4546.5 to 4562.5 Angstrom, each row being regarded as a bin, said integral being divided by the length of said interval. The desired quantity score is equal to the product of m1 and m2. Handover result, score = 50.02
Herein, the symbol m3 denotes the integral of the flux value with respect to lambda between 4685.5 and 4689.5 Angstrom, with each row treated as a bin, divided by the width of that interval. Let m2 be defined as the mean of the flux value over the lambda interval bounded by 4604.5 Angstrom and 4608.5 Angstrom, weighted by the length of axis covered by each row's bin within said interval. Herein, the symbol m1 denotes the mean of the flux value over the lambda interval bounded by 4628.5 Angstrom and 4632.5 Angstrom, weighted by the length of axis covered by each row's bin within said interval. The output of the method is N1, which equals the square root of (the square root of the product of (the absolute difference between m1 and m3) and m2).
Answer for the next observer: 0.89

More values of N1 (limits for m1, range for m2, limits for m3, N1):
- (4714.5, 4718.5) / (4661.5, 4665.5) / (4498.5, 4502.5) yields 0.96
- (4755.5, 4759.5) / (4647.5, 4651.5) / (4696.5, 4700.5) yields 1.02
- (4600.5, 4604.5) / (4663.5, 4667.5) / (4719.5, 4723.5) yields 1.12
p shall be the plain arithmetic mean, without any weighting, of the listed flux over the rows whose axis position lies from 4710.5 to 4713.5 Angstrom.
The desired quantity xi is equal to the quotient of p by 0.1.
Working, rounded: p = 6.85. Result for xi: 68.5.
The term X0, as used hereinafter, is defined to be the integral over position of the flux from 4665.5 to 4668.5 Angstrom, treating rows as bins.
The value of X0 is 22.1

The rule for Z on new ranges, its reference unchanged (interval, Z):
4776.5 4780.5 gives 0.99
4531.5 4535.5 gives 1.07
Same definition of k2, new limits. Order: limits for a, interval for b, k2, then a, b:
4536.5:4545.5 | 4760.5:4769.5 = -0.01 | 2.64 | 2.65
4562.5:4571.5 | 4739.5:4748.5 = -0.04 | 2.67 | 2.70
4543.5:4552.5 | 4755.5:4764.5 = -0.05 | 2.63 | 2.68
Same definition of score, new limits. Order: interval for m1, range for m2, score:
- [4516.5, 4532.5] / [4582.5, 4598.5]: 49.09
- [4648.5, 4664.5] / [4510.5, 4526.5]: 50.14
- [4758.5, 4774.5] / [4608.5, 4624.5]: 49.98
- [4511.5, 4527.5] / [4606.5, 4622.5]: 50.51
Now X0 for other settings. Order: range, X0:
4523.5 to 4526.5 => 21.0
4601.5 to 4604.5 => 20.7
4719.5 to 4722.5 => 21.5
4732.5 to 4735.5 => 20.6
